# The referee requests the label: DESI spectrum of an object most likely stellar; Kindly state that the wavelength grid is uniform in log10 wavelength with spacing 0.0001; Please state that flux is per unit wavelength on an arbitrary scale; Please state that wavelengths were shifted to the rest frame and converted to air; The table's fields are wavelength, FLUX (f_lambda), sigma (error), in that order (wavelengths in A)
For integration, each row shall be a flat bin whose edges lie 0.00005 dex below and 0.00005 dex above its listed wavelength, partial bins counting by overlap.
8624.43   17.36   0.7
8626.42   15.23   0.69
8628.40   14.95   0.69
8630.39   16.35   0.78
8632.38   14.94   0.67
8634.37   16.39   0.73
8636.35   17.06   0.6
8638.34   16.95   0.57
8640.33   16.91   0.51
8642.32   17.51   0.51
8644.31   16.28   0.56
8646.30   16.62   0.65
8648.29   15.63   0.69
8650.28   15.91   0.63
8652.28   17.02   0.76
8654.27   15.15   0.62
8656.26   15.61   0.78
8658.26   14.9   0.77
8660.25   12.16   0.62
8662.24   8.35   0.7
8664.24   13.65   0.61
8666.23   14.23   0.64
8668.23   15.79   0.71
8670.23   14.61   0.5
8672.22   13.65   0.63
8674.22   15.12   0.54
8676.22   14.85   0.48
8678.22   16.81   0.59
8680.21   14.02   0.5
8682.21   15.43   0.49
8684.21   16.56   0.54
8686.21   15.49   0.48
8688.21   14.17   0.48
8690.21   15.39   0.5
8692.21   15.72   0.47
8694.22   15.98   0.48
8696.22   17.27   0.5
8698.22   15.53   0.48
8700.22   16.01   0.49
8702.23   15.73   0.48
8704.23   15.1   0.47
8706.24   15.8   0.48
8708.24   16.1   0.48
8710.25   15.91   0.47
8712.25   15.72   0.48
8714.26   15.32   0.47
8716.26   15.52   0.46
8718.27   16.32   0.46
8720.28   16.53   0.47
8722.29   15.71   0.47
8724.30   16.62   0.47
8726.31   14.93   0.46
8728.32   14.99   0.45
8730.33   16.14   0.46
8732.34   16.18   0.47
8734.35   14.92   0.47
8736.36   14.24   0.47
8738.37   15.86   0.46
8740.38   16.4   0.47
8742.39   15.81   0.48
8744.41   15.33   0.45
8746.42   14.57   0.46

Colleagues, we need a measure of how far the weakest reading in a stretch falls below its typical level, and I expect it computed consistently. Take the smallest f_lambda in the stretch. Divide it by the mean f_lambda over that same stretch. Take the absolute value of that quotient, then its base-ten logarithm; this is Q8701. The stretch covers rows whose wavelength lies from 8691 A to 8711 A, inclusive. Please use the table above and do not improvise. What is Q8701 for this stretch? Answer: -0.023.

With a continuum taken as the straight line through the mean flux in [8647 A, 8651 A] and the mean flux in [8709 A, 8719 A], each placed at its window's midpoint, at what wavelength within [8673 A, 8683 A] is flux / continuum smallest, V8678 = 8680.21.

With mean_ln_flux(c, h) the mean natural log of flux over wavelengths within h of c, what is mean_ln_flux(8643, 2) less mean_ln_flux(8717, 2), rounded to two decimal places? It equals 0.06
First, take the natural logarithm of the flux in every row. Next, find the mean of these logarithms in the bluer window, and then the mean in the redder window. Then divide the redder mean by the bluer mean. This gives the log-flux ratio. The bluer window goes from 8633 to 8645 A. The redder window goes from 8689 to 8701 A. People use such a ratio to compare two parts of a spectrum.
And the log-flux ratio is 0.98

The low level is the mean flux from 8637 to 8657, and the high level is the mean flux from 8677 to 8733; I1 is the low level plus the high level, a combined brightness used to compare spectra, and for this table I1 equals 32.1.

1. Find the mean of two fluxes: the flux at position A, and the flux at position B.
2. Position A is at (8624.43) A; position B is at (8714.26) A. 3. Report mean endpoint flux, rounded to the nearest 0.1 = 16.3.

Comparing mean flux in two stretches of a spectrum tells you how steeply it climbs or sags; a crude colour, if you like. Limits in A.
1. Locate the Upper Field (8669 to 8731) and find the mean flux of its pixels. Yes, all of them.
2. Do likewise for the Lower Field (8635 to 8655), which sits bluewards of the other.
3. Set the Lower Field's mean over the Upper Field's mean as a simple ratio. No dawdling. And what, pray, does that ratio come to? 1.06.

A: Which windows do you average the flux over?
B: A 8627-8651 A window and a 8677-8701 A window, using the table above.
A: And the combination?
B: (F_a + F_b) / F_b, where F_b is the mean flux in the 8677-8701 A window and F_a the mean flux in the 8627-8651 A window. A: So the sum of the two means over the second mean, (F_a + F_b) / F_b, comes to 2.04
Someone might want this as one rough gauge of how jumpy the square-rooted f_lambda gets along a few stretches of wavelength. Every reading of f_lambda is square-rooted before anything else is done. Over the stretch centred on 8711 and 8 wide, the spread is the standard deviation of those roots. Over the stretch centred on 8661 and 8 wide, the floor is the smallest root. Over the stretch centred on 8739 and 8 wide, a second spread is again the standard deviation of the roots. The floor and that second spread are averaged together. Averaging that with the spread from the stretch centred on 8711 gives 0.77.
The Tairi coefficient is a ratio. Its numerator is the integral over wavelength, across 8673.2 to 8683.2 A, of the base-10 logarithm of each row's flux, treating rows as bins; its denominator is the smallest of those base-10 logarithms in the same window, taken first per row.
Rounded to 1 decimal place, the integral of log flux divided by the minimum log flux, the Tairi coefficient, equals 10.3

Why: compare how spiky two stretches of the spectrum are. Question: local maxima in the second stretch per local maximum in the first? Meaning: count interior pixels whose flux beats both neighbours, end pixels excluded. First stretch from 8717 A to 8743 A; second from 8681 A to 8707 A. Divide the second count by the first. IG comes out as 0.75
